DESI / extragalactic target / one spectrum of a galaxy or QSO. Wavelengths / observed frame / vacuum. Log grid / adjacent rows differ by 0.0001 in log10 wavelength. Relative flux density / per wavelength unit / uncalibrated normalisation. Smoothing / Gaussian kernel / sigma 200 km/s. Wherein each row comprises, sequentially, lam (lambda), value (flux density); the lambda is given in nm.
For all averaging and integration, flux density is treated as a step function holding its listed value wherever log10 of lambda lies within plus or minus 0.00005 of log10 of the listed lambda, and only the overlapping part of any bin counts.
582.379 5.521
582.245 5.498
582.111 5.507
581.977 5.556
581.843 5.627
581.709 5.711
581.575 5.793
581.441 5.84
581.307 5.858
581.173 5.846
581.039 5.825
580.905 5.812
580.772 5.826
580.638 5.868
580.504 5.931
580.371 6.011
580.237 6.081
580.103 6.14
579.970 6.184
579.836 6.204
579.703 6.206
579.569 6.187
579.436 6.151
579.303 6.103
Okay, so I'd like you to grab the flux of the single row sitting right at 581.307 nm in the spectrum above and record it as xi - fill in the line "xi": 5.858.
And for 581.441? 5.84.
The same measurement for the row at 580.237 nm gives 6.081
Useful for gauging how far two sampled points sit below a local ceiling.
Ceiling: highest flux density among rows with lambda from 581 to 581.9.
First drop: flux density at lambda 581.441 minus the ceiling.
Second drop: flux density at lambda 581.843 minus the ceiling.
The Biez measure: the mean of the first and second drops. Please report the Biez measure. -0.1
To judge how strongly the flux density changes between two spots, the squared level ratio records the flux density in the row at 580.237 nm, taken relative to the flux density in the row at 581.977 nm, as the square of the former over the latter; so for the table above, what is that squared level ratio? 1.198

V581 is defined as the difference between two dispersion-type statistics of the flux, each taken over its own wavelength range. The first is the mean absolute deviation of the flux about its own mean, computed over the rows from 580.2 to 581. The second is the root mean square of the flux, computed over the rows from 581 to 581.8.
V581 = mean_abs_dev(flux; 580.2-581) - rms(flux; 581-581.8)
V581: -5.73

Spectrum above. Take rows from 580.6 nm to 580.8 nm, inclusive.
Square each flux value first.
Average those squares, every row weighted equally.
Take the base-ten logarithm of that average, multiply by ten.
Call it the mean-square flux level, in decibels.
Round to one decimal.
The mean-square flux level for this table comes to 15.3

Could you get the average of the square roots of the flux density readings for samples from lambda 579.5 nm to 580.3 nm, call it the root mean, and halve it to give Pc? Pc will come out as 1.24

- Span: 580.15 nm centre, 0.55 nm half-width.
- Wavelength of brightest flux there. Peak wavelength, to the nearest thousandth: 579.703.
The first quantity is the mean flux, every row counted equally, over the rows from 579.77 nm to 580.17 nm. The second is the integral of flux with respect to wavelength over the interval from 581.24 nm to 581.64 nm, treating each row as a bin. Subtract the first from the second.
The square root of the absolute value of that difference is 1.96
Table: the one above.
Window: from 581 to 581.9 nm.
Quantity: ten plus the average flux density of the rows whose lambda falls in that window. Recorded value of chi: 15.8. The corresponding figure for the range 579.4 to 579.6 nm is 16.2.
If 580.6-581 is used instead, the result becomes 15.8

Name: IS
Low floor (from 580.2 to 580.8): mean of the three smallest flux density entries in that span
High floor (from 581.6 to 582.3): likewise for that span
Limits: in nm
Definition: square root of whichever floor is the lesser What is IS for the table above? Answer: 2.35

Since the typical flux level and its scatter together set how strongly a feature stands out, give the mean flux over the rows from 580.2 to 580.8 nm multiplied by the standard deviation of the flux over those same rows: 0.6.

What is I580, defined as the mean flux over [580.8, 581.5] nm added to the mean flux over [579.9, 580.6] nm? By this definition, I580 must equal 11.9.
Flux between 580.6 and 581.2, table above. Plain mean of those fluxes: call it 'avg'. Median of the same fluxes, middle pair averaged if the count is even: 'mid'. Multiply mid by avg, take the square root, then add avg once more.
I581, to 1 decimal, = 11.7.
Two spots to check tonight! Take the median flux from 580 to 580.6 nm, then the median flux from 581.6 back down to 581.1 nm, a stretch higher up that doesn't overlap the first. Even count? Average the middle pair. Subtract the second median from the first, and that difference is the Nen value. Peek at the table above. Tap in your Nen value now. 0.20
